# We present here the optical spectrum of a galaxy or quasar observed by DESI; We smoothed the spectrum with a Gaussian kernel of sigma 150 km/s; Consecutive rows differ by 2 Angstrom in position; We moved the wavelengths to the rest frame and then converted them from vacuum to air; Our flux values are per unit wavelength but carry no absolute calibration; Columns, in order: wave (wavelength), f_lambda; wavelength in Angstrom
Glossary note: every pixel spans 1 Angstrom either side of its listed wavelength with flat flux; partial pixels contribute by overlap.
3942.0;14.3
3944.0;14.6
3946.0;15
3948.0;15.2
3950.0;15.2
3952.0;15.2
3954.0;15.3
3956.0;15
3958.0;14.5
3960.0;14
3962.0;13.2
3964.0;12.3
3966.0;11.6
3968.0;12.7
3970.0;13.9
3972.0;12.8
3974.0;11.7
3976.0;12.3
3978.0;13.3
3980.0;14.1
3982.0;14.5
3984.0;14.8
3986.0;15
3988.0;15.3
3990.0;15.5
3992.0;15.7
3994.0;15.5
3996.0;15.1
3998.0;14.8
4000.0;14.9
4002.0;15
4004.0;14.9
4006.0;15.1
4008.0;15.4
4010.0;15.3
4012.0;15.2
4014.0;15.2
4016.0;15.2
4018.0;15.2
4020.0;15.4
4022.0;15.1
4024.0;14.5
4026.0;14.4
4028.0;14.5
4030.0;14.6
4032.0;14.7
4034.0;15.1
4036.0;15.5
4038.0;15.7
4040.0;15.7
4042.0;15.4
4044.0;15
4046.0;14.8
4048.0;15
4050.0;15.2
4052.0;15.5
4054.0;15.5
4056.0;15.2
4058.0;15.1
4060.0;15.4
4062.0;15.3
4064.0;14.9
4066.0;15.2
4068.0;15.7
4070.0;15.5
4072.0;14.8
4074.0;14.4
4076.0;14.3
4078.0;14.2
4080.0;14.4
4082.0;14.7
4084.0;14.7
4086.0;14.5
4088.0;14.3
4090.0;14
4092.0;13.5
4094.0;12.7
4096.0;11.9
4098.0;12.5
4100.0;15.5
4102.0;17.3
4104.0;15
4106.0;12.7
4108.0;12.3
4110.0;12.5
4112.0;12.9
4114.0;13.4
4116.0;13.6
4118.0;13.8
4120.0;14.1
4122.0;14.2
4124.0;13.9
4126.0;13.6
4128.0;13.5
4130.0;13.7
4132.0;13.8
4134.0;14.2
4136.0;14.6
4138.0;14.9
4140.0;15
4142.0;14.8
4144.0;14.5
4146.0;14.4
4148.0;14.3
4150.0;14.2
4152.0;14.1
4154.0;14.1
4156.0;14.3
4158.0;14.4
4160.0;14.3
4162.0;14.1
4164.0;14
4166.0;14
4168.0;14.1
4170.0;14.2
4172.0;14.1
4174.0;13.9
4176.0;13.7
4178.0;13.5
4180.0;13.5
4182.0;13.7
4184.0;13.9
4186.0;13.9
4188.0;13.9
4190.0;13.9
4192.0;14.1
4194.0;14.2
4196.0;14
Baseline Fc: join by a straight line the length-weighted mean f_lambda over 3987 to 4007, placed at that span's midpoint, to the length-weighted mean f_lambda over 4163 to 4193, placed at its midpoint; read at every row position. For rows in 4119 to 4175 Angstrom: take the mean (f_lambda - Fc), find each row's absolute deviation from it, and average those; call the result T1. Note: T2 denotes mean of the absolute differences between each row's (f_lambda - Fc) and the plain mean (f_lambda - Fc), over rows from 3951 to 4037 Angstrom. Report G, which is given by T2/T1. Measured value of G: 3.2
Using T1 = 0.28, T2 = 0.9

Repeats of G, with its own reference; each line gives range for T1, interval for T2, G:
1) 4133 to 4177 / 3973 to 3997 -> 5.5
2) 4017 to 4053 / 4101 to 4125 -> 2.6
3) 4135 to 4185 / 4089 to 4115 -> 5.1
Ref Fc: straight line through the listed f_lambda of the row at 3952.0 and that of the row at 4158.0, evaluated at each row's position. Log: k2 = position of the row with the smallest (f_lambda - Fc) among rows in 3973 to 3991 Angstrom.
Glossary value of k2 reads 3974.0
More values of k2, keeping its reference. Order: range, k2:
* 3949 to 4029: 3966.0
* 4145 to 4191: 4178.0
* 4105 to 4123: 4108.0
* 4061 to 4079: 4078.0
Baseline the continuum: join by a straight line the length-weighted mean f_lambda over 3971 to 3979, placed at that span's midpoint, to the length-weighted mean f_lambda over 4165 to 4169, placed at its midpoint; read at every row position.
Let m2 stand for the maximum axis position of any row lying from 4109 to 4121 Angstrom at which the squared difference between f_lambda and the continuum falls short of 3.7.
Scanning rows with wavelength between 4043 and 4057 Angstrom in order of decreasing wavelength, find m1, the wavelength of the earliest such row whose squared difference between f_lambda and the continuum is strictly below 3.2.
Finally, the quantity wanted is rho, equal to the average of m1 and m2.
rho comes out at 4083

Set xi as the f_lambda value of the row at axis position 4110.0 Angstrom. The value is 12.5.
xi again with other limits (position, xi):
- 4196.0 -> 14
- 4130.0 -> 13.7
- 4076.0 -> 14.3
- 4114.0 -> 13.4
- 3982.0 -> 14.5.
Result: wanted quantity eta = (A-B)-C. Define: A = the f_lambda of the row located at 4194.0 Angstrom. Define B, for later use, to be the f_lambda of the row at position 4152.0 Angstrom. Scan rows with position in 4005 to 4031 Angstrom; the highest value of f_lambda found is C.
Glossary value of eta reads -15.3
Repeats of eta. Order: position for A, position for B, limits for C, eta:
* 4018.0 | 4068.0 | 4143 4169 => -15.0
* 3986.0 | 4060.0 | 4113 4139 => -15.3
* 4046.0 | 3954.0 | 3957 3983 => -15.0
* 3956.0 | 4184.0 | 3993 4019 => -14.4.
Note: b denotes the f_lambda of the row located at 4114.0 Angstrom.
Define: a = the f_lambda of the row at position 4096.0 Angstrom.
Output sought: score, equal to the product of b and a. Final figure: 159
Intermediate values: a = 11.9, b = 13.4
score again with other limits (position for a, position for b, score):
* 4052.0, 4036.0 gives 240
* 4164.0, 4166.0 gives 196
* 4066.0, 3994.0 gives 236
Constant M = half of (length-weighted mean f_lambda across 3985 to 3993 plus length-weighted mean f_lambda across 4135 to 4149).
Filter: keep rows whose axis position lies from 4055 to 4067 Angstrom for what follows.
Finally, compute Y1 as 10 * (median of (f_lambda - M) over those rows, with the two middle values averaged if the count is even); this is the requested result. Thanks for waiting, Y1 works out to 2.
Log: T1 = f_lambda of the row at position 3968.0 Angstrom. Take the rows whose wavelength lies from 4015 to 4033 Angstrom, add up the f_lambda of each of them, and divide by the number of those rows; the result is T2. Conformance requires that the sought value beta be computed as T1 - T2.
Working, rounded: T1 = 12.7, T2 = 14.8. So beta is -2.1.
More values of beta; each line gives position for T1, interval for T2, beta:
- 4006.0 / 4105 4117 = 2.2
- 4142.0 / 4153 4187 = 0.8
